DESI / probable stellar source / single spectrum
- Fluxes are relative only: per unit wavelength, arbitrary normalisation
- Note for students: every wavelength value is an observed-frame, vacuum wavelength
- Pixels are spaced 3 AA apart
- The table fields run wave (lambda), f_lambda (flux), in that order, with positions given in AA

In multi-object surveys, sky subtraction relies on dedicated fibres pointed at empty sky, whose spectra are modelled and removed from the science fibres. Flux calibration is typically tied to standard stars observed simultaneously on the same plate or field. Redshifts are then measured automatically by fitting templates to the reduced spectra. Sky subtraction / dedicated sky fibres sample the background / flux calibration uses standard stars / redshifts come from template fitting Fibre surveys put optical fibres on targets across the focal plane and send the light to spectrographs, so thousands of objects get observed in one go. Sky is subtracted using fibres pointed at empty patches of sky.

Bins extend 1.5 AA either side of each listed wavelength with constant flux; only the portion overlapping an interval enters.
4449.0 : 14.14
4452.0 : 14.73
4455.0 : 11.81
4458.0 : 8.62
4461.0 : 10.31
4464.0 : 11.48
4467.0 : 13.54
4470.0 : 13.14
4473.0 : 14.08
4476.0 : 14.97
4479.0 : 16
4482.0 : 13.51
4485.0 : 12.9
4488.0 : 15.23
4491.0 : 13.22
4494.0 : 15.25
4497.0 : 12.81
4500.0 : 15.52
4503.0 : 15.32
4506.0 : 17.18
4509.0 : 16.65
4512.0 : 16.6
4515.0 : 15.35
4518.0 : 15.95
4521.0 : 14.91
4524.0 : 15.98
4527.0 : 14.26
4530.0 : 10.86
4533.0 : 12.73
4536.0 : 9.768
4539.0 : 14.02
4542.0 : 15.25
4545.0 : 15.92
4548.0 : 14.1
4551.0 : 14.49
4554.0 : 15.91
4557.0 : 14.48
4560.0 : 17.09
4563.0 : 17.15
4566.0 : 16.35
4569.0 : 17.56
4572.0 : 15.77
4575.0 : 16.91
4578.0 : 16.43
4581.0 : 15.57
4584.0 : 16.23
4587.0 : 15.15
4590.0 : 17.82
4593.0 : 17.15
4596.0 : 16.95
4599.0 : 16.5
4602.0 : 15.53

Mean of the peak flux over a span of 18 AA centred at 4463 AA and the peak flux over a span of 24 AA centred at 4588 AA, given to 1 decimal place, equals 15.7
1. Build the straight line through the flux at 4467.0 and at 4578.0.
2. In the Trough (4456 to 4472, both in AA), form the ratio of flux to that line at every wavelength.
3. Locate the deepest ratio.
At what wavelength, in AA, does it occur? 4458.0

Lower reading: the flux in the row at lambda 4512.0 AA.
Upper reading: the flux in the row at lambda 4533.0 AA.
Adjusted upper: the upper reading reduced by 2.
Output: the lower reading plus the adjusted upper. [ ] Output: 27.3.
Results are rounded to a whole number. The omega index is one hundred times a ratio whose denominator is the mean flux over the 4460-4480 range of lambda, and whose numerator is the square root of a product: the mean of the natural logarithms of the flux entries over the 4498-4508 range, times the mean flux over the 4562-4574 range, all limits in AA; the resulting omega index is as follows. 51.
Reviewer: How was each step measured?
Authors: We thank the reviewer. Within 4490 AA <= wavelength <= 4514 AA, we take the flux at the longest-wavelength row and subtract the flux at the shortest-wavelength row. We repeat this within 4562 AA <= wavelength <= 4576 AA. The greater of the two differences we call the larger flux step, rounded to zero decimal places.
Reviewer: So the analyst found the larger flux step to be 3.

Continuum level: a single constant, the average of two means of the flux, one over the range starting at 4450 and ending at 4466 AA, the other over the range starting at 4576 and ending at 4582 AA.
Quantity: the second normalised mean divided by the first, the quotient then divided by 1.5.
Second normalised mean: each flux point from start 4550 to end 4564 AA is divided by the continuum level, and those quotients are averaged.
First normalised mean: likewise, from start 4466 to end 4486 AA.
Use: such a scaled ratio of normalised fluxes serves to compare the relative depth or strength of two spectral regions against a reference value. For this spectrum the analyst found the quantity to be 0.75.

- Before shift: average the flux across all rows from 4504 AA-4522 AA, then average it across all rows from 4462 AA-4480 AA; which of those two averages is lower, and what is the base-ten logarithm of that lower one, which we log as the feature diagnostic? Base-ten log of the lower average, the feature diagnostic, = 1.14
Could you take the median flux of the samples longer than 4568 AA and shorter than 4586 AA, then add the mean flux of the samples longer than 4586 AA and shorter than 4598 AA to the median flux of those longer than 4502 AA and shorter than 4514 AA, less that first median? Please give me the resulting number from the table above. 17.1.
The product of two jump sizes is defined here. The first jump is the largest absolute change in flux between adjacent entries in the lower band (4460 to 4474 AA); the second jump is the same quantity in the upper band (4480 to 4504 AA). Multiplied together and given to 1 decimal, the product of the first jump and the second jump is 5.6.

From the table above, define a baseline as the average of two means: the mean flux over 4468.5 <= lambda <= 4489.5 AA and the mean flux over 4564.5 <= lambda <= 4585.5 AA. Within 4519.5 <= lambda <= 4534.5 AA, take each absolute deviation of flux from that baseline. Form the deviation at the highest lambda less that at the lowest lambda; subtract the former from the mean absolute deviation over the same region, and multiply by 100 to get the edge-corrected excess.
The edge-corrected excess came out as -34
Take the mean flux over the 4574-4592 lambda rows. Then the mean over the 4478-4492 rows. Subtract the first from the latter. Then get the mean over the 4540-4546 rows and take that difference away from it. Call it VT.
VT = 18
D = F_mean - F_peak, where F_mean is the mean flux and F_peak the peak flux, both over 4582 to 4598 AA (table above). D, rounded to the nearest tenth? -1.2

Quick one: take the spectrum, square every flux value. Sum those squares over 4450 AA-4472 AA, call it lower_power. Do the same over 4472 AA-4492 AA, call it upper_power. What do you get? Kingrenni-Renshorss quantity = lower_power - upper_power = -409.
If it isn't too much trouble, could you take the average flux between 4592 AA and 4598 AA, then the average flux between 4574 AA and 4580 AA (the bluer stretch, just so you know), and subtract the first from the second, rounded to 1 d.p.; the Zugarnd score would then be -0.4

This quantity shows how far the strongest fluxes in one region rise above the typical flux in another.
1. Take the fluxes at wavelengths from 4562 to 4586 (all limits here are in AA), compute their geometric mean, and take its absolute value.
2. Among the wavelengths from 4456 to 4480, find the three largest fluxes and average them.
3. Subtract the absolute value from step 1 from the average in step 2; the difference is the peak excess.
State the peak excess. -1.5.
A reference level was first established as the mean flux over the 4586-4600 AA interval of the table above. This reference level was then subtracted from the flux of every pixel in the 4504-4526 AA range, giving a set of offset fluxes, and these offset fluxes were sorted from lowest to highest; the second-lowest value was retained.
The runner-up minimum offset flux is -1.4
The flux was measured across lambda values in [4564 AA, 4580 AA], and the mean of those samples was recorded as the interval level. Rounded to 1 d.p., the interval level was 16.6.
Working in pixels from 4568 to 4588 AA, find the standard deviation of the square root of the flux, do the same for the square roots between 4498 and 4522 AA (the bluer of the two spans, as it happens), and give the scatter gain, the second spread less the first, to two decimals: 0.00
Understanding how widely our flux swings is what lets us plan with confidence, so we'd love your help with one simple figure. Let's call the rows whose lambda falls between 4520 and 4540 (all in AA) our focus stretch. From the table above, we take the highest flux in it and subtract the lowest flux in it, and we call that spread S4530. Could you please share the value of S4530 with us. 6.2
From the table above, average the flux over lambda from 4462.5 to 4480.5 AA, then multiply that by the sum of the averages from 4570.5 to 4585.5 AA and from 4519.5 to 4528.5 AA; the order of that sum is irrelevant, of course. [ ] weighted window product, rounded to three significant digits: 433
